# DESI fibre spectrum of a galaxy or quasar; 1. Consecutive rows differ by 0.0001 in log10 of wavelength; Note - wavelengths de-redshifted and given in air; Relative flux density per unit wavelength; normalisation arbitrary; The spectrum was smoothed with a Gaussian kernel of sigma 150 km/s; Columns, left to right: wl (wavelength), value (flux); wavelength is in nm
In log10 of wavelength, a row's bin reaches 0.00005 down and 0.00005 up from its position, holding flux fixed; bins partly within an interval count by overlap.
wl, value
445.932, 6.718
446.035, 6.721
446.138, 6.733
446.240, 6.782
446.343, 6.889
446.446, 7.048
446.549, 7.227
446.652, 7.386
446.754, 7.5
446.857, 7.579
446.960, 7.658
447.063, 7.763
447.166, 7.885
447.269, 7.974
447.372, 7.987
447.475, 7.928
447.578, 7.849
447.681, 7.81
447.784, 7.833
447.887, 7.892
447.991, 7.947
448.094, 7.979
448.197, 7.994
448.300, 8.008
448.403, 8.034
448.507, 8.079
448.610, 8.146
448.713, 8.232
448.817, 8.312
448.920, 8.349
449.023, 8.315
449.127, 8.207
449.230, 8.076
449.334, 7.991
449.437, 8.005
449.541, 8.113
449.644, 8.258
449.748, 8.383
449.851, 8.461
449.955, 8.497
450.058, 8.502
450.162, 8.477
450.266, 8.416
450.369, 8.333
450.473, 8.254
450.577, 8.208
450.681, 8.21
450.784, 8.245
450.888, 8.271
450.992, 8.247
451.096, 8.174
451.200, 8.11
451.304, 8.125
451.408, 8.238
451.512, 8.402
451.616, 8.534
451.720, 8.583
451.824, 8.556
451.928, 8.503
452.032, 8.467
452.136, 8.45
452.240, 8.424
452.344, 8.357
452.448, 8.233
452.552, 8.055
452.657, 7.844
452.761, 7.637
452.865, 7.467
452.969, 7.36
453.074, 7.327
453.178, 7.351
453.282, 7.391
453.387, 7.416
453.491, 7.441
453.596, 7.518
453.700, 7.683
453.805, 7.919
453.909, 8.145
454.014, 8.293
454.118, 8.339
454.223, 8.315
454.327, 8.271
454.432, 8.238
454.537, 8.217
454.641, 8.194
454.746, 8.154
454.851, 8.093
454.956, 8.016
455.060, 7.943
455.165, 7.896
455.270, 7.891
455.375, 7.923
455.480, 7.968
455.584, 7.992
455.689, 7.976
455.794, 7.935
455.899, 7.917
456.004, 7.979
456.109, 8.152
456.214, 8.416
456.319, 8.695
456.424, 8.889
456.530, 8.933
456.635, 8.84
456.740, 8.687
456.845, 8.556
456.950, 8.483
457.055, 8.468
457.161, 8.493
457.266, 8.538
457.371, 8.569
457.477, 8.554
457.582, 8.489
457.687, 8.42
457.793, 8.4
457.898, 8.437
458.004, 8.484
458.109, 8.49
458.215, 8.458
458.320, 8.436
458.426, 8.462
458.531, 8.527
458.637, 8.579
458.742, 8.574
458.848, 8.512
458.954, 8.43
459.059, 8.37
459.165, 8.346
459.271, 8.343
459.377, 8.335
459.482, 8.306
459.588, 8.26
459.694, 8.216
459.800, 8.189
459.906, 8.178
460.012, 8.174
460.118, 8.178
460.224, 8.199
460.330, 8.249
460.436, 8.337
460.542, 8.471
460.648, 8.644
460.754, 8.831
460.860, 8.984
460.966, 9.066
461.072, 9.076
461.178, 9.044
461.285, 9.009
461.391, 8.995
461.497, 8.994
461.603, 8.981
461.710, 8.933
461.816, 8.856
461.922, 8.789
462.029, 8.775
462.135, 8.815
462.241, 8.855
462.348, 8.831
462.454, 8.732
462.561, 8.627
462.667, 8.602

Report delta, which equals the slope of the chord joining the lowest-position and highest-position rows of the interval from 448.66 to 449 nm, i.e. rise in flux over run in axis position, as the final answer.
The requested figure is 0.57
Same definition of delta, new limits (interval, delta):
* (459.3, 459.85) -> -0.35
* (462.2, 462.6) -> -0.71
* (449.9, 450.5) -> -0.47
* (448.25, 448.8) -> 0.54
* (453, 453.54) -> 0.27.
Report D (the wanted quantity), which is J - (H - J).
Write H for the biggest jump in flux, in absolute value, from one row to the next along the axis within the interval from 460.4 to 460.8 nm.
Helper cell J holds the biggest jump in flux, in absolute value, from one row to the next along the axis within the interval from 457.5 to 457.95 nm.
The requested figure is -0.05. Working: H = 0.187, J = 0.069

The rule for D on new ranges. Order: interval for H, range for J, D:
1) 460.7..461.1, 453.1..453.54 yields -0.07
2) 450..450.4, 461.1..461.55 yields -0.01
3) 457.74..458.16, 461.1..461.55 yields 0.02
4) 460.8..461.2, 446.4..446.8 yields 0.28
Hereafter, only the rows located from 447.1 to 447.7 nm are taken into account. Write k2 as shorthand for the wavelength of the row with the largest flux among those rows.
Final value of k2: 447.372 nm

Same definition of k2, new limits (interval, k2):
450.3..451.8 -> 451.720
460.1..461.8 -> 461.072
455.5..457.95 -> 456.530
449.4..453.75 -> 451.720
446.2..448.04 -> 447.372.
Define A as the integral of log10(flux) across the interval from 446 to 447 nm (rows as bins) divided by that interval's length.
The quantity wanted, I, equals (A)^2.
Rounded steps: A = 0.854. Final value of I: 0.730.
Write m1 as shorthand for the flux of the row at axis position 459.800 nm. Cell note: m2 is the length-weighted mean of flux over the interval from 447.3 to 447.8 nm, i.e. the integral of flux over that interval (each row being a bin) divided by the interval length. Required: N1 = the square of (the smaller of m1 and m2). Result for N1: 62.3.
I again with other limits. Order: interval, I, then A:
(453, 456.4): 0.812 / 0.901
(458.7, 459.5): 0.855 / 0.924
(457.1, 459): 0.862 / 0.929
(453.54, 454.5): 0.822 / 0.907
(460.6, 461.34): 0.906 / 0.952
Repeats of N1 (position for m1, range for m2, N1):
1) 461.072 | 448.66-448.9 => 68.6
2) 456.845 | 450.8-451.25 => 67.1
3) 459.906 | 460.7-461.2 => 66.9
